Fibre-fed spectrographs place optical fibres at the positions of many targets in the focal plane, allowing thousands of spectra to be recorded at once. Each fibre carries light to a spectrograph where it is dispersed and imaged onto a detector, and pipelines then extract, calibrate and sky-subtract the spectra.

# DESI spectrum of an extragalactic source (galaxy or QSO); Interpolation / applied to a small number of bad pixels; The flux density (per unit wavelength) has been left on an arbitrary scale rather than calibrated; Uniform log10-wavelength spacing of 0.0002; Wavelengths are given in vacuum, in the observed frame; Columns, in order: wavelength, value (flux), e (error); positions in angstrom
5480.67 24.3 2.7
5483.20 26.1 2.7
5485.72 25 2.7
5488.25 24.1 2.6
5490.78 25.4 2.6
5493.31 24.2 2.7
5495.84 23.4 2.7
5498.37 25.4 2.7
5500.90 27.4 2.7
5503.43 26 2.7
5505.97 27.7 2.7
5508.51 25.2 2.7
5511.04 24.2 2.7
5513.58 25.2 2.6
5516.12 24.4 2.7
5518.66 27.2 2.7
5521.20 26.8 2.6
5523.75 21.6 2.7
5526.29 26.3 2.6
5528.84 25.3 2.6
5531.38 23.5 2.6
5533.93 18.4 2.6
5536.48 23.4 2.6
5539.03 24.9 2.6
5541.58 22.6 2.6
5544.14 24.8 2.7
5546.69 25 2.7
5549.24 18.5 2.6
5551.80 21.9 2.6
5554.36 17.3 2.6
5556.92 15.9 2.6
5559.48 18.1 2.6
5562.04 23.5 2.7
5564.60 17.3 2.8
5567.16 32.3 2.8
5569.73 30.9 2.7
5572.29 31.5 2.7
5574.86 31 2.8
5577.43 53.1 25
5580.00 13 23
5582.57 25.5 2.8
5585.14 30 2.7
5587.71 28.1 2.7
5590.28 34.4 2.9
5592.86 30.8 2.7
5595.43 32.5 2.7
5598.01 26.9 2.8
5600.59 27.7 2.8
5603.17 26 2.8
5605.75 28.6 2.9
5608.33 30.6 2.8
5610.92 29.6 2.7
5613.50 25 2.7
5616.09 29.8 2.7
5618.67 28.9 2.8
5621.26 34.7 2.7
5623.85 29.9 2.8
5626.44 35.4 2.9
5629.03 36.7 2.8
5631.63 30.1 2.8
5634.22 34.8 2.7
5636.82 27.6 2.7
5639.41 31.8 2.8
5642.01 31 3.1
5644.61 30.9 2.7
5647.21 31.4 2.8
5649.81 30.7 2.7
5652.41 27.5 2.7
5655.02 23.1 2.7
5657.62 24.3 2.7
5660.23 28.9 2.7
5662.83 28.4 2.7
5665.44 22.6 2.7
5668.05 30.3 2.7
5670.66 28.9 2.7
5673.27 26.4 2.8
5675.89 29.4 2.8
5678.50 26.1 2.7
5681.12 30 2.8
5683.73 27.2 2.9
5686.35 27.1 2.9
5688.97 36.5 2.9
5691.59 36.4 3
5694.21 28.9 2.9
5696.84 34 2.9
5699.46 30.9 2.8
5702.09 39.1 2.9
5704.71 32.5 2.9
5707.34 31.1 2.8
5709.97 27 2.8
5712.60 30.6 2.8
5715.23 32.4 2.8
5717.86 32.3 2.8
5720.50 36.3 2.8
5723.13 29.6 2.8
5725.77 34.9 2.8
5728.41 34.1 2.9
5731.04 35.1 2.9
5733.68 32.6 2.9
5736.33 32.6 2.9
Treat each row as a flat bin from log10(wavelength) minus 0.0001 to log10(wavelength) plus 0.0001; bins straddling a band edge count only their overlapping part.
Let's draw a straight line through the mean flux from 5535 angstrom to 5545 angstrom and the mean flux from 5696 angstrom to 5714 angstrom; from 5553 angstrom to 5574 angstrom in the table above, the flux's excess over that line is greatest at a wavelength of 5567.16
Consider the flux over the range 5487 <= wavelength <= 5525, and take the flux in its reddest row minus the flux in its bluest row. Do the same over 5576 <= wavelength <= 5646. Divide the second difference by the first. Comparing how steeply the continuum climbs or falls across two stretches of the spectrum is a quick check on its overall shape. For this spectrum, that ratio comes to 8.9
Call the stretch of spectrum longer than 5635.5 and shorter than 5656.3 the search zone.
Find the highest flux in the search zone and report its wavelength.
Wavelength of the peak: 5639.41 angstrom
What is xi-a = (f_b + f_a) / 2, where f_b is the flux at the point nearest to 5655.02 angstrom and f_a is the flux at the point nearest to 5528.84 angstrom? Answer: 24.2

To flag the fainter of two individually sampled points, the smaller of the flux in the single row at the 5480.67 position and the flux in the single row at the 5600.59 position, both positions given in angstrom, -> 24.3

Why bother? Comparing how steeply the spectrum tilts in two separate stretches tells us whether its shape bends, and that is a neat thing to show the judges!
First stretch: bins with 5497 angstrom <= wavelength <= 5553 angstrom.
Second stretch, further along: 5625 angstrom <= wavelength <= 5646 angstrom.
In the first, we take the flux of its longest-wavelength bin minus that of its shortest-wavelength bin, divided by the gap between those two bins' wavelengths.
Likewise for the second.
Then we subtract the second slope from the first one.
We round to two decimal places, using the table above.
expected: 0.18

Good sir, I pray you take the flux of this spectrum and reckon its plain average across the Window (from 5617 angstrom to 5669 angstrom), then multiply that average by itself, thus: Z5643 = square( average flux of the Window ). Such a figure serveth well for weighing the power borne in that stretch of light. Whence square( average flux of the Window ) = 897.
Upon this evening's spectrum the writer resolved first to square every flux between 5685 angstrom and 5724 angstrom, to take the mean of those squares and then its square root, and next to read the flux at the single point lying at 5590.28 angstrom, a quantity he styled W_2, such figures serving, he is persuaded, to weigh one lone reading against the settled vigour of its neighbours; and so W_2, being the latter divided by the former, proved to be 1.06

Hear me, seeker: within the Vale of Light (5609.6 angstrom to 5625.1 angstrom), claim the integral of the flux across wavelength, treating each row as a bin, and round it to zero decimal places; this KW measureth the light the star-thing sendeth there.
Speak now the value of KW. 460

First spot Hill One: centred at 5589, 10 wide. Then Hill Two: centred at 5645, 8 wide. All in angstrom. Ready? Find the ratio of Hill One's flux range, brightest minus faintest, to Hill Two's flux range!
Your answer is 12.6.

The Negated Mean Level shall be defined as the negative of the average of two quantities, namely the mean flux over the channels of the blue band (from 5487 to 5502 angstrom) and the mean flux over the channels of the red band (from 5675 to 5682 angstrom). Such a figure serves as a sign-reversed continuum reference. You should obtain -26.7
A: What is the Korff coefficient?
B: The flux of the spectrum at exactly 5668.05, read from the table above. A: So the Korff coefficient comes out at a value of 30.3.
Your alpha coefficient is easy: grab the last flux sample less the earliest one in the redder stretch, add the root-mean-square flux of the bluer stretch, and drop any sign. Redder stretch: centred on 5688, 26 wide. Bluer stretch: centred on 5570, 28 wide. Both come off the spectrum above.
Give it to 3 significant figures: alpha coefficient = 30.1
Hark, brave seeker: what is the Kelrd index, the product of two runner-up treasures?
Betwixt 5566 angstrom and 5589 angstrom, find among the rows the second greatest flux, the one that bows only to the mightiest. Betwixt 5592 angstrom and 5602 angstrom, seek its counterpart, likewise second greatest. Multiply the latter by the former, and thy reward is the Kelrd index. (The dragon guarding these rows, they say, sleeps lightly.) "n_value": 995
